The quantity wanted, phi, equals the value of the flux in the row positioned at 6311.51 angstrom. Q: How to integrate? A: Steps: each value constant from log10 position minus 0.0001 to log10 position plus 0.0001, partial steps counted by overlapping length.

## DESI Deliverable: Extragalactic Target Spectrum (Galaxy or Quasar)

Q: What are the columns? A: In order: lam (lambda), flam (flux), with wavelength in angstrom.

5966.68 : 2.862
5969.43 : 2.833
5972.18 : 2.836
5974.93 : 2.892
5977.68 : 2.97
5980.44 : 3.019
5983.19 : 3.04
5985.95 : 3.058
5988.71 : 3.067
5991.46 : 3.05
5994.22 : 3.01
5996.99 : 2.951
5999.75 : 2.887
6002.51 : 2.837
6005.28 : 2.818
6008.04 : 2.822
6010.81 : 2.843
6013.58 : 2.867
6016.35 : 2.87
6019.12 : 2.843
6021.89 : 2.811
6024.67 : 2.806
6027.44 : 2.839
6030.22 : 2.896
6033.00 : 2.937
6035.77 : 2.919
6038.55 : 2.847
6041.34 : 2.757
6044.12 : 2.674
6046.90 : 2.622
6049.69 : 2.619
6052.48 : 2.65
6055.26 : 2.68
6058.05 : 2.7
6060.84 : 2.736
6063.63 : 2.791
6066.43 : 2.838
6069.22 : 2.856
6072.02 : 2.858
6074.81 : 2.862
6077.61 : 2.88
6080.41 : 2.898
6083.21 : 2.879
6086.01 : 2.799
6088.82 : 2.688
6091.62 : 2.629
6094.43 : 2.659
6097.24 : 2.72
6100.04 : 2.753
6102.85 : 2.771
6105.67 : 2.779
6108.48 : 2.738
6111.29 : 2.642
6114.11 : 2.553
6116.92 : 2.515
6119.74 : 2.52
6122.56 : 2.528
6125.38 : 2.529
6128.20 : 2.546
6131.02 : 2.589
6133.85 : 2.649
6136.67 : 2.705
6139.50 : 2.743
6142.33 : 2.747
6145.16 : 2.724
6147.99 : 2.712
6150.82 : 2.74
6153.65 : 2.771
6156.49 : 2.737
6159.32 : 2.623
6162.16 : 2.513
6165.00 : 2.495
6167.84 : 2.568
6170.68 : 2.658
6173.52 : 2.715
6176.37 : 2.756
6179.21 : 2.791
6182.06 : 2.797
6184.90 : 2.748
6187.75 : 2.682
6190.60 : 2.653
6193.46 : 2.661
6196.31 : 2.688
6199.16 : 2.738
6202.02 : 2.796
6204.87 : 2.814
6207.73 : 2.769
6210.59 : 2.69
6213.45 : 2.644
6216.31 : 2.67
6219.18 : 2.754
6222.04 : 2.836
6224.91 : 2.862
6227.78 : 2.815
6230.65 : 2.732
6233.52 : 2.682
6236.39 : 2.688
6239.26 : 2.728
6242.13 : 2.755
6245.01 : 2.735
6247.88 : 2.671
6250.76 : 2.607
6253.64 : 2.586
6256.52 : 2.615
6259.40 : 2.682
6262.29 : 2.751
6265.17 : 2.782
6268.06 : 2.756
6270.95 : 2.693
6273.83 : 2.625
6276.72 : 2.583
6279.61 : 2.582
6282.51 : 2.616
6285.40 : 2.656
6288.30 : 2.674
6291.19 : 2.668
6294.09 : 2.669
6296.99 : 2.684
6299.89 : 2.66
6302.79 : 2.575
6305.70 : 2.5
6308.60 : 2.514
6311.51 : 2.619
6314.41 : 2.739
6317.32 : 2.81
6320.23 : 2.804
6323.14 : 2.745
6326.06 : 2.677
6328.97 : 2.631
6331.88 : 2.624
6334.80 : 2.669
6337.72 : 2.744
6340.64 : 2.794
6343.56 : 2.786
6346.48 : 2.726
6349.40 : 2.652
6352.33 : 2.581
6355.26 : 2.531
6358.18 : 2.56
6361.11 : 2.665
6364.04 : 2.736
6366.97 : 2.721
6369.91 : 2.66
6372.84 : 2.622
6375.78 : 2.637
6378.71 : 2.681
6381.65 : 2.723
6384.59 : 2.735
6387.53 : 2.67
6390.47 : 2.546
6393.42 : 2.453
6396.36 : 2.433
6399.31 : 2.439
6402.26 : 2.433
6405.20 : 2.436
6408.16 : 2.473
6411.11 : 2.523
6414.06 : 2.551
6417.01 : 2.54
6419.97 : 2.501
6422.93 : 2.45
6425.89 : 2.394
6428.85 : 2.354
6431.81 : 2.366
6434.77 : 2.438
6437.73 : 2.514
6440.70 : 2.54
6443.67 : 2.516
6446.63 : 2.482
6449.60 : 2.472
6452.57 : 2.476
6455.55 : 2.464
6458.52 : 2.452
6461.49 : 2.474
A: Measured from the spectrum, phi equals 2.619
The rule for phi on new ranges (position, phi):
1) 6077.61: 2.88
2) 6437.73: 2.514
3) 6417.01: 2.54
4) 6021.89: 2.811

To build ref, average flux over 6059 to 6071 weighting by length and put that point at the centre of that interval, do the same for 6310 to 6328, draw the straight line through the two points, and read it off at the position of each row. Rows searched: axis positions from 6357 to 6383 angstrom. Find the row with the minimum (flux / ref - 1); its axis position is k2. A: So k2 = 6358.18 angstrom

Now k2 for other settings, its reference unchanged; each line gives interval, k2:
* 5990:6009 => 6005.28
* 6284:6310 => 6305.70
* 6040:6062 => 6049.69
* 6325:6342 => 6331.88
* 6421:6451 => 6428.85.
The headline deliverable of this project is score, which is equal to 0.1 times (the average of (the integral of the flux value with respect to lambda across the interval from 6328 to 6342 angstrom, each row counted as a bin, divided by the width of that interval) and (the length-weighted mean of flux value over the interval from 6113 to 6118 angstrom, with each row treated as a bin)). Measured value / 0.262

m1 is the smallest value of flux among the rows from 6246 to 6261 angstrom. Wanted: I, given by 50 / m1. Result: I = 19.3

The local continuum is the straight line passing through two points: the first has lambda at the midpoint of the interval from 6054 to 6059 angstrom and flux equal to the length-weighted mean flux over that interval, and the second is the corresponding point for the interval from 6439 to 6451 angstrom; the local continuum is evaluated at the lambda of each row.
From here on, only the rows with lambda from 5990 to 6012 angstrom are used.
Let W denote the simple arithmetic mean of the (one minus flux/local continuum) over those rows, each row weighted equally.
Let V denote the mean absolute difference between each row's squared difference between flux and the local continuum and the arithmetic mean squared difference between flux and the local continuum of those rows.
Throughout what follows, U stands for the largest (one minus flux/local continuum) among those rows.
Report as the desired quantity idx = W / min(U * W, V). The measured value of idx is -26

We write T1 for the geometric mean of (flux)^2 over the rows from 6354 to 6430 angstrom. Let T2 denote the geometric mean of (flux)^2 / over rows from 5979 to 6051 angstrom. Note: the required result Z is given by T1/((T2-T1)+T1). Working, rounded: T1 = 6.52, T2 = 8.2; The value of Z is 0.79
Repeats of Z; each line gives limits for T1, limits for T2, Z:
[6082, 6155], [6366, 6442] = 1.12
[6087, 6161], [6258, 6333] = 1.00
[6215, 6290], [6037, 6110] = 0.96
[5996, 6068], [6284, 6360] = 1.11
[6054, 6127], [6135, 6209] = 1.01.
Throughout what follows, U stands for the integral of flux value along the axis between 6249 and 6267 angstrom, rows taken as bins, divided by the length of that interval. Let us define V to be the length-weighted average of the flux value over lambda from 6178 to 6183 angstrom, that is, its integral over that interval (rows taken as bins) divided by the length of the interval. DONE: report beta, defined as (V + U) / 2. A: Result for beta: 2.73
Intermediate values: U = 2.67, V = 2.79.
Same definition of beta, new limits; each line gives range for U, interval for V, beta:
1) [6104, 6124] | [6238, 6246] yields 2.68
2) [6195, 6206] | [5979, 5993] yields 2.90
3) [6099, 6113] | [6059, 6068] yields 2.76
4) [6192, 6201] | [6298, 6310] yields 2.63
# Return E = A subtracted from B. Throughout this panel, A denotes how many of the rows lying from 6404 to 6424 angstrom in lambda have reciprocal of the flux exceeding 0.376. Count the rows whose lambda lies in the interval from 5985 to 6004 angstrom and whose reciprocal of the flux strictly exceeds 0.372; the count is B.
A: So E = -7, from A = 7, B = 0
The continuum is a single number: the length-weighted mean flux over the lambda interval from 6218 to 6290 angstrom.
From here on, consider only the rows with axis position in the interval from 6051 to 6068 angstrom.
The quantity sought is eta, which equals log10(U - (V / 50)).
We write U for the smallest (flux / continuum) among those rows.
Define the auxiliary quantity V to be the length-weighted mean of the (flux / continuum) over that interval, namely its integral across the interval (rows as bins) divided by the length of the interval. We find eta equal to -0.017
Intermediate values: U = 0.982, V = 1.013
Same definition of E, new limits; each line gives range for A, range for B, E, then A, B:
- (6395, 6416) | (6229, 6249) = -4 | 7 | 3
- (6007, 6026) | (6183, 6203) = 4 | 0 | 4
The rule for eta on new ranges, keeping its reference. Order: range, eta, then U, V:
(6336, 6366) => -0.037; 0.938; 0.993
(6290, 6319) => -0.042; 0.926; 0.980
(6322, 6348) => -0.021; 0.972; 1.004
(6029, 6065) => -0.022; 0.971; 1.021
